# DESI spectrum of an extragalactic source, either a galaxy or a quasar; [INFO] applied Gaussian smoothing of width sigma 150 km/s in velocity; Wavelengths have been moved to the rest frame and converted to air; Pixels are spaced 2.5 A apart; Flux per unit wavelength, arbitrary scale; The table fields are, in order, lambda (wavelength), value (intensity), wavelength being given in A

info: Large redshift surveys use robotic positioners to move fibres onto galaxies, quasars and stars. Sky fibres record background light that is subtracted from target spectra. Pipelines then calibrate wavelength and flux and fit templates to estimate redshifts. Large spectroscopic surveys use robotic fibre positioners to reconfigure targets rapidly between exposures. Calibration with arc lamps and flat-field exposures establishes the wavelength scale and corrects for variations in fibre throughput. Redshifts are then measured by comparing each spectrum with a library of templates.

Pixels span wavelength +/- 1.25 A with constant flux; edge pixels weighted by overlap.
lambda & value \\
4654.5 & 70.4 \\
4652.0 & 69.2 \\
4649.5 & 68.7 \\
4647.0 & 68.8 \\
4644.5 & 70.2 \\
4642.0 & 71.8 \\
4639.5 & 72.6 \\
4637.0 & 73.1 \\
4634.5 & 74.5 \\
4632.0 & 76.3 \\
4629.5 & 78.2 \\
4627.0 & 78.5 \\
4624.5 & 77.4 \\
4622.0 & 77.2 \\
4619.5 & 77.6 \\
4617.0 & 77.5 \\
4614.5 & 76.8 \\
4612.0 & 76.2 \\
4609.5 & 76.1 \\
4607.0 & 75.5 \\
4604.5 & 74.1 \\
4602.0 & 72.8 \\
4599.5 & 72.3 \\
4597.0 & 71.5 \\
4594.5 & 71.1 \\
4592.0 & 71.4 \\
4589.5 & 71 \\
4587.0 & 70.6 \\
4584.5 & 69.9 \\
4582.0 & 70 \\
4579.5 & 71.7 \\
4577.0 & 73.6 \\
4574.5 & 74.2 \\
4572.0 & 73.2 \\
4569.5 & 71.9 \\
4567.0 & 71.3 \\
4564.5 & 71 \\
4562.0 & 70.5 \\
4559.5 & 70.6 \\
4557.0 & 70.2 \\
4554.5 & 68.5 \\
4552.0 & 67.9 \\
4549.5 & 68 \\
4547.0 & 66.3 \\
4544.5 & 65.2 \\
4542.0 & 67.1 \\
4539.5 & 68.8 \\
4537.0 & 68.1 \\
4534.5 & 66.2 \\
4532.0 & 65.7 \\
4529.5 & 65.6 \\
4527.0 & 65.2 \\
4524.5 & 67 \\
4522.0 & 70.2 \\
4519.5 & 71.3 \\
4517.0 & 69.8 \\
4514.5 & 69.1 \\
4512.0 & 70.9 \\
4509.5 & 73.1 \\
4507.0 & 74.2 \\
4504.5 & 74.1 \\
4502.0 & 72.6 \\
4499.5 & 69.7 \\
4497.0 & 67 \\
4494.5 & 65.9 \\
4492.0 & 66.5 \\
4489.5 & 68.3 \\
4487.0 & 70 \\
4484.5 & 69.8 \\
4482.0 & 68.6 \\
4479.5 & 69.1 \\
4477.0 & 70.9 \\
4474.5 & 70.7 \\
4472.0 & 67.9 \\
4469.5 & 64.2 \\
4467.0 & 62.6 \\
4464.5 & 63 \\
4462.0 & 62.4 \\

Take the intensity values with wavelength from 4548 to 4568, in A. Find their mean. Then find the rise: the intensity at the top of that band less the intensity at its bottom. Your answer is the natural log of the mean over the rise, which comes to 3.1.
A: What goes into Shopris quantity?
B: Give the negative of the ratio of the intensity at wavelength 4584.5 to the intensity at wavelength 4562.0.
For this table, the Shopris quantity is -0.99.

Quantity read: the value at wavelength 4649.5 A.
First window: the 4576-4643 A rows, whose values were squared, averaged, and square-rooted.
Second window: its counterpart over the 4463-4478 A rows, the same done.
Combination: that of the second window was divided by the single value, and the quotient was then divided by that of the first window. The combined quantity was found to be 0.0131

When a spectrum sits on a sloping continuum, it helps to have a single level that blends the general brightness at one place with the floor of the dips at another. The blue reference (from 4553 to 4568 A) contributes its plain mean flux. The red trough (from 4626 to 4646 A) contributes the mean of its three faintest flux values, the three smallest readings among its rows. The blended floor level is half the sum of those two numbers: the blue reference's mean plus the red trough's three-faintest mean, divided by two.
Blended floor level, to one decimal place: 70.9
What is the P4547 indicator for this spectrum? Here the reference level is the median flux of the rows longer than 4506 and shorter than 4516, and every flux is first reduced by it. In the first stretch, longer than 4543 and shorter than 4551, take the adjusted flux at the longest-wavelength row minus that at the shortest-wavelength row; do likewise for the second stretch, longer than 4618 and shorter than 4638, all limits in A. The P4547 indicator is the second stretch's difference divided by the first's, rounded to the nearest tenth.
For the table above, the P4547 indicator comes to -1.6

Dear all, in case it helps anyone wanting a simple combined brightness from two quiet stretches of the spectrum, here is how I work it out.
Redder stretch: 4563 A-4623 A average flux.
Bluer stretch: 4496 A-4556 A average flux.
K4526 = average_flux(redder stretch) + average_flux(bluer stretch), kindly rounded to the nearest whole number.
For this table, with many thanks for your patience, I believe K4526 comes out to 142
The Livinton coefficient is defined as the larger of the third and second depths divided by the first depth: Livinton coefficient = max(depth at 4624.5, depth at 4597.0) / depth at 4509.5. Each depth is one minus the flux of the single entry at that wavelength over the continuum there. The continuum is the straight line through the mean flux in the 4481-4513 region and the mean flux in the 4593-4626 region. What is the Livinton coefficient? -1.2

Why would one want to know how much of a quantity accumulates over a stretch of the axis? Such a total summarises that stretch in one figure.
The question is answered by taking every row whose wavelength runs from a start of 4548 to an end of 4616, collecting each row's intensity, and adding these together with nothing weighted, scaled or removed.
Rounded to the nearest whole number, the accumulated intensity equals 1942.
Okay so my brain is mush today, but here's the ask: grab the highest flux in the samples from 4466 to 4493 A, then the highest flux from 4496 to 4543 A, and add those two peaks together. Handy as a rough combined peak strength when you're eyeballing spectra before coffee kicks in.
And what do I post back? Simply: 145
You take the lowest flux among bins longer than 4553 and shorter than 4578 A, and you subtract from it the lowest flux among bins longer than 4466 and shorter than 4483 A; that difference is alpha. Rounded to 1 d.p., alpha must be 5.9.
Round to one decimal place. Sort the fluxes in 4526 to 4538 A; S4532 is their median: 65.7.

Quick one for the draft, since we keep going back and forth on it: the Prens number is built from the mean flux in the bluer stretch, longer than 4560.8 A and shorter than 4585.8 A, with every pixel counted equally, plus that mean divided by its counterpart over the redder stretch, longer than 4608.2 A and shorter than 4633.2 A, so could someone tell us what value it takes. 72.7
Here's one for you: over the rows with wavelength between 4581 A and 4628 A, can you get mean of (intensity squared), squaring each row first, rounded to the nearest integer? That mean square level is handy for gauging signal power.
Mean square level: 5496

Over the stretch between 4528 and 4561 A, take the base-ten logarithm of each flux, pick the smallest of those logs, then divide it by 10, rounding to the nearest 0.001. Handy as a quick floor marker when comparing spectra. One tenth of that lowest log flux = 0.181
